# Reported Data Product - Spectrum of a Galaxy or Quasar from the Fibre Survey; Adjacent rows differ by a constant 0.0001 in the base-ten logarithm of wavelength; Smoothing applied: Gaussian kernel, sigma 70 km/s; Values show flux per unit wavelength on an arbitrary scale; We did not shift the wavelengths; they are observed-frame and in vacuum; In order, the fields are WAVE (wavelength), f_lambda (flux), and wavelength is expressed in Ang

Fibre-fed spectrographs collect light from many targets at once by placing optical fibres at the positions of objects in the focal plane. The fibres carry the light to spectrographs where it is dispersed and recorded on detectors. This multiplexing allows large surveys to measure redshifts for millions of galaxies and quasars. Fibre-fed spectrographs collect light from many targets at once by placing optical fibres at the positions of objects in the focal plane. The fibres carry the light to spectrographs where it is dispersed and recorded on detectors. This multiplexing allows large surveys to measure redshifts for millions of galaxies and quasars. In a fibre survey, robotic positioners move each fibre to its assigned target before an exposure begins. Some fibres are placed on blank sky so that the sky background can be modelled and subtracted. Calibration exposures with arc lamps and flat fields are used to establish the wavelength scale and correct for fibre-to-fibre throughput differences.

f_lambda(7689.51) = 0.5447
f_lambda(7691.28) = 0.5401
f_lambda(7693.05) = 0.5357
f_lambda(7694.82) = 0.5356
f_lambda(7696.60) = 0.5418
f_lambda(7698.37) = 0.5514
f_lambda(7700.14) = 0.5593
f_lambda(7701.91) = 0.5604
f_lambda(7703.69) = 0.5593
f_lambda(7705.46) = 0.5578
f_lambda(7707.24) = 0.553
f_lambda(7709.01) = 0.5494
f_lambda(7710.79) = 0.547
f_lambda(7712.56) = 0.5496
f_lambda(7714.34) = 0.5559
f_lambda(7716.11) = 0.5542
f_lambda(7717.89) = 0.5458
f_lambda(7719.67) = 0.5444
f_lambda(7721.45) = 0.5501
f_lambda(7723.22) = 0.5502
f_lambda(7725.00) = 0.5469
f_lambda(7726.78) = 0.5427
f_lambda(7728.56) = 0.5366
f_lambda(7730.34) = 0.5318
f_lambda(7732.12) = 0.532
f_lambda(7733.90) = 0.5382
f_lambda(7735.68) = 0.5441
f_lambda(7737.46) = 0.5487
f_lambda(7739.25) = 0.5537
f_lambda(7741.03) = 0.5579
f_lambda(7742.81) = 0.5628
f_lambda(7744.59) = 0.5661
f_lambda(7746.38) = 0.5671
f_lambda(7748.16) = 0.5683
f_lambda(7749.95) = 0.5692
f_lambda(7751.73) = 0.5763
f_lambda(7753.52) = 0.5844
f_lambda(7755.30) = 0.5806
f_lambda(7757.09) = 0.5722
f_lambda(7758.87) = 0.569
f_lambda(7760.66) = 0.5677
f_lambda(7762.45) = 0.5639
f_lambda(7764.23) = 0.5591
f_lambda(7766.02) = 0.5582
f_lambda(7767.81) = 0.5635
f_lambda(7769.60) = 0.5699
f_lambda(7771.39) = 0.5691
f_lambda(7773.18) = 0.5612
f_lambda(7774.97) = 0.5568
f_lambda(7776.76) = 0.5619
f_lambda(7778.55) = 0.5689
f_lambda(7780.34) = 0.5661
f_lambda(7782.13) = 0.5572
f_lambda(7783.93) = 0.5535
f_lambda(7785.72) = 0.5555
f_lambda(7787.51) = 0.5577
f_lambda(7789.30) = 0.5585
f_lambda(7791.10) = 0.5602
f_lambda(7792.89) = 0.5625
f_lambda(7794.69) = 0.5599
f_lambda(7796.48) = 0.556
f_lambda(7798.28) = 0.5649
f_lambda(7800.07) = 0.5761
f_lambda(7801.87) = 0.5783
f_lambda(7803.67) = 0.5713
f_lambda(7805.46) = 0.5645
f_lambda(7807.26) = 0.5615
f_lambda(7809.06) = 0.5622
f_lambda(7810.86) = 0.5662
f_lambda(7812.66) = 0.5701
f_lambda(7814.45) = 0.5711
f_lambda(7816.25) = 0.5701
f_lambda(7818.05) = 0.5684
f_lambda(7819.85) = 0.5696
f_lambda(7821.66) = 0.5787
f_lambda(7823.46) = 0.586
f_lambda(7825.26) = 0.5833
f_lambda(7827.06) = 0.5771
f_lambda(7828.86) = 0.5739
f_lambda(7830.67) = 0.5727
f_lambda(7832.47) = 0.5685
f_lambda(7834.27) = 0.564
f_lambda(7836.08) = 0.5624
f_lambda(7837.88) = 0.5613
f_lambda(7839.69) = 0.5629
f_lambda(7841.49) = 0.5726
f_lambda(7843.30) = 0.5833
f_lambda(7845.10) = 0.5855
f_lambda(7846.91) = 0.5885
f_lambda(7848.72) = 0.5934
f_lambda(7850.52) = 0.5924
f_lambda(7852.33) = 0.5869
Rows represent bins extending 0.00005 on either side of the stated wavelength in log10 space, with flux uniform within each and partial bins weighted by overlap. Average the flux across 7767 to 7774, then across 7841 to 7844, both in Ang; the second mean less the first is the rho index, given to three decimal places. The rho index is 0.012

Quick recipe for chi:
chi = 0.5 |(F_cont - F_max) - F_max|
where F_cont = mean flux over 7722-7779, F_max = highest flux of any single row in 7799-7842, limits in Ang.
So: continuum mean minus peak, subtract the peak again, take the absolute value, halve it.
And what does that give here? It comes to 0.306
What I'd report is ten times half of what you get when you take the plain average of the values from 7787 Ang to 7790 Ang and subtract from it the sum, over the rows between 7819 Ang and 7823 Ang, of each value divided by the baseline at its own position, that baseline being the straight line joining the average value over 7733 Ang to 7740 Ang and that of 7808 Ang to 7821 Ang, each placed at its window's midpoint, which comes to -7.28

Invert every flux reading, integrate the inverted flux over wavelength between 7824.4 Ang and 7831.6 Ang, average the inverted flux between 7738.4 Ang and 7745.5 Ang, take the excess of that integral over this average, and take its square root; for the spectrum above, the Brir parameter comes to 3.27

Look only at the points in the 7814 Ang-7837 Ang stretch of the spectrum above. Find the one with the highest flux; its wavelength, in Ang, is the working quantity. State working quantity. 7823.46 Ang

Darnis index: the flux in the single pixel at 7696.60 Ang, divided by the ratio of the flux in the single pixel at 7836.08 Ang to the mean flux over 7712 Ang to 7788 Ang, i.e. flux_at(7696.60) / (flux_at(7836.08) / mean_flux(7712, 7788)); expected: 0.537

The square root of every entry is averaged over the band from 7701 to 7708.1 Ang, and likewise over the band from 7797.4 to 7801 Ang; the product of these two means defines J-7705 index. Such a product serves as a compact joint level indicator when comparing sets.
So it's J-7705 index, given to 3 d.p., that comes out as 0.564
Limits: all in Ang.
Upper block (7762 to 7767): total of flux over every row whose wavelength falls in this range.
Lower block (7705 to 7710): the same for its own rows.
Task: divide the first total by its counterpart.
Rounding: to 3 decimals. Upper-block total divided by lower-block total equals 1.013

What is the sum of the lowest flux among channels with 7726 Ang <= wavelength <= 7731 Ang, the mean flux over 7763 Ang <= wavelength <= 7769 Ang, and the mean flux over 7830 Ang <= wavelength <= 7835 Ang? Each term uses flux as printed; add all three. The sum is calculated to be 1.66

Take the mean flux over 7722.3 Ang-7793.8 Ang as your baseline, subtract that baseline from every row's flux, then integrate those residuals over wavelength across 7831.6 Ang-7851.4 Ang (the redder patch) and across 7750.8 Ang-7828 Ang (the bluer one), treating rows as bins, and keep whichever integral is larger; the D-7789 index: 0.61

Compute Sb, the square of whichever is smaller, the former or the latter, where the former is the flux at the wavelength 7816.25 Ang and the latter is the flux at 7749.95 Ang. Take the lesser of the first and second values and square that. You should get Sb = 0.324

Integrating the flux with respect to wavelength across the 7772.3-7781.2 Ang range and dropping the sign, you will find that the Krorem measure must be 5.0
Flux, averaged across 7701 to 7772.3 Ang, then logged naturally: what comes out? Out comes -0.585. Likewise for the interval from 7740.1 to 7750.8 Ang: -0.571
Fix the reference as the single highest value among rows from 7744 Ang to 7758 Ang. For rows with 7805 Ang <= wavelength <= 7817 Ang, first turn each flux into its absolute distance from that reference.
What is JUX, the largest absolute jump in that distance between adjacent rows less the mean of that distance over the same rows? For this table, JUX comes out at -0.014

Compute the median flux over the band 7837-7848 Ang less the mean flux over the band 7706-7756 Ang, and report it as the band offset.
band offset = 0.024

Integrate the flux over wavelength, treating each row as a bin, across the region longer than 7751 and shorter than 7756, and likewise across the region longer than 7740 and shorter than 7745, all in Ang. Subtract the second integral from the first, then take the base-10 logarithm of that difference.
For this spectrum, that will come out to -1.0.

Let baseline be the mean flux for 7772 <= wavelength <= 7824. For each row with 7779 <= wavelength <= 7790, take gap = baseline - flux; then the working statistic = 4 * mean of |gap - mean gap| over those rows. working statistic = 0.0112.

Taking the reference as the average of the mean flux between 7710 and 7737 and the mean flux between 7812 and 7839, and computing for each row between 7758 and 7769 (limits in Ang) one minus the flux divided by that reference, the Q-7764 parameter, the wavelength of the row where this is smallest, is 7758.87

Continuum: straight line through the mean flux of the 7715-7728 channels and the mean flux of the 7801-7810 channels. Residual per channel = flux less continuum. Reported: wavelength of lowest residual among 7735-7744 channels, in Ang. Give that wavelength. 7735.68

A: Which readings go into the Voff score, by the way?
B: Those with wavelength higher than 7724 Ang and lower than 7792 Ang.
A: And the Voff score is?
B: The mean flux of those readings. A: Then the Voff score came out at 0.559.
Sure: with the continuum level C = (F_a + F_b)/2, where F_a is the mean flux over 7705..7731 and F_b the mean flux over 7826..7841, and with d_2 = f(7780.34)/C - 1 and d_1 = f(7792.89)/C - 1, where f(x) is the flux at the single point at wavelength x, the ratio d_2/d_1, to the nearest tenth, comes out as 1.8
